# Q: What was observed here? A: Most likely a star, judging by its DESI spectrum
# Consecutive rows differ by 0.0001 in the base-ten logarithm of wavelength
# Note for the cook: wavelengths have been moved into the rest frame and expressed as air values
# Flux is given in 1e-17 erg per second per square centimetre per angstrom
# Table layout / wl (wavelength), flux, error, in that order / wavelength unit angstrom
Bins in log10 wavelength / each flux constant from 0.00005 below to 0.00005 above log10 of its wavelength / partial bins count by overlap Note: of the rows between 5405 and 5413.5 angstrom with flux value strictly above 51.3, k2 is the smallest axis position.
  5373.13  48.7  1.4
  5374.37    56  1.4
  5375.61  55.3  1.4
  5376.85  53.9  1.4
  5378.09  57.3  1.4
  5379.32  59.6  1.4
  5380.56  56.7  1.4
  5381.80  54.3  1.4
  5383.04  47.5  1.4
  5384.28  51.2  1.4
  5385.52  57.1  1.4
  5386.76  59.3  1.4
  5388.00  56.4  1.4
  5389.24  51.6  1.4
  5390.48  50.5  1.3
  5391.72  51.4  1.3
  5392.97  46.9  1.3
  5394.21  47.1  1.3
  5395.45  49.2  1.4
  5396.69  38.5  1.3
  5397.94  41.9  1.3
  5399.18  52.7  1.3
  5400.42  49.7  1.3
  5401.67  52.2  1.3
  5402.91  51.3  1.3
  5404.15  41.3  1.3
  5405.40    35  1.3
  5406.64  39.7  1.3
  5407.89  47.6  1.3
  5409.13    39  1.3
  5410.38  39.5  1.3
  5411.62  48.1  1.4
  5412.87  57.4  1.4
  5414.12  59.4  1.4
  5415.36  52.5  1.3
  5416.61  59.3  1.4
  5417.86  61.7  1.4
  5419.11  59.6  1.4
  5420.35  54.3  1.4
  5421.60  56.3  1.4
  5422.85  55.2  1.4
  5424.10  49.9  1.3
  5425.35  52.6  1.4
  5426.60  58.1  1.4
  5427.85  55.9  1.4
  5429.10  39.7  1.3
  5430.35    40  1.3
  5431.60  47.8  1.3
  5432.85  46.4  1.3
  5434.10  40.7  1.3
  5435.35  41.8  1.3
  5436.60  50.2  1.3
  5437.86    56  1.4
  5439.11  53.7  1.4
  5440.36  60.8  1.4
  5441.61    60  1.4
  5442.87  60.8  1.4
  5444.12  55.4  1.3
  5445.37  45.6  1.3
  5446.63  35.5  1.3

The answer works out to 5412.87 angstrom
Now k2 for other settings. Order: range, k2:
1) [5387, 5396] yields 5388.00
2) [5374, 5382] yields 5374.37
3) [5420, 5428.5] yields 5420.35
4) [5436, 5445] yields 5437.86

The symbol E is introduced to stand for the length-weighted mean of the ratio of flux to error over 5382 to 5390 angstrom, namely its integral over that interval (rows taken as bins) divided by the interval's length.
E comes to 38.5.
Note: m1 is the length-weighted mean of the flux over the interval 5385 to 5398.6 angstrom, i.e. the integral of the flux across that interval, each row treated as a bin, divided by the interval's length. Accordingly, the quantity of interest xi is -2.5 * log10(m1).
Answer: -4.25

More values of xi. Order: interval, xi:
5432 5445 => -4.30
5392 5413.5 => -4.15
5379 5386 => -4.33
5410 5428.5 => -4.35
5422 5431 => -4.25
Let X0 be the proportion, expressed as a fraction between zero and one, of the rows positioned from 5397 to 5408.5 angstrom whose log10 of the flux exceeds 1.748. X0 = 0.00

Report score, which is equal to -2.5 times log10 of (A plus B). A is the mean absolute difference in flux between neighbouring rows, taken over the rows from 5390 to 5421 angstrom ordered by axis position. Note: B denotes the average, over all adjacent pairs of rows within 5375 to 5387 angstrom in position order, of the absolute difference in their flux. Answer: -2.32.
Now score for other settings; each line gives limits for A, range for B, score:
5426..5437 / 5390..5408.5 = -2.53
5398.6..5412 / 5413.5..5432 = -2.51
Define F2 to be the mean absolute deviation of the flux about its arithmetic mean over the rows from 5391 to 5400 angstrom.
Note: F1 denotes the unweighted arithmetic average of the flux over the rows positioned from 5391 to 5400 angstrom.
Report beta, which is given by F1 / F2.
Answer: 12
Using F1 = 46.8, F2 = 3.8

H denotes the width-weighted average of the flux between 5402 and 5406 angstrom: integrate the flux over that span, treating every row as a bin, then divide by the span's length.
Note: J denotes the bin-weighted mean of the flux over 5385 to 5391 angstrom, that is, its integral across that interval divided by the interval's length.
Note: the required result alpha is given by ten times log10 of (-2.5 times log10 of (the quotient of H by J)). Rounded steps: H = 43.3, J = 55.0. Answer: -6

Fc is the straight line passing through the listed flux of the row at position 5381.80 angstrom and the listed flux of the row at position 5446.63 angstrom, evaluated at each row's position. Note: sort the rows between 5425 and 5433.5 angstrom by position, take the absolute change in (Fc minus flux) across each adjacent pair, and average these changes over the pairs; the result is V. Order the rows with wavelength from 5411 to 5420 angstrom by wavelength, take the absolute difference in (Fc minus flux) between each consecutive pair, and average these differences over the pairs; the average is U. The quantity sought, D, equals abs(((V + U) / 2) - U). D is 0.26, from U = 5.0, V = 5.6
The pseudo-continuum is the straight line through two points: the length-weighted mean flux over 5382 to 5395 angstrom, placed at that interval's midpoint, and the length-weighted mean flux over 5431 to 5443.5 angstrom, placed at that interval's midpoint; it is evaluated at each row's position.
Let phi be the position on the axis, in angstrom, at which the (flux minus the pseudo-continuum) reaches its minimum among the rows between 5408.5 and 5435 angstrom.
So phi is 5409.13 angstrom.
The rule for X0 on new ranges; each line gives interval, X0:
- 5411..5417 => 0.60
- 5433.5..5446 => 0.40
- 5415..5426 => 0.44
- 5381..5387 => 0.40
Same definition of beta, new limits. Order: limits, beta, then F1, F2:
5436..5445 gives 17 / 56.7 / 3.3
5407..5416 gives 8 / 49.1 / 6.3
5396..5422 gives 7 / 49.4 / 7.0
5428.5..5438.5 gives 9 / 45.3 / 4.8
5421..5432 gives 9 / 50.6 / 5.6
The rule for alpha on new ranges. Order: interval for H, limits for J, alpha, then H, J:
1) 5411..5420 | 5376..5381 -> -30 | 56.8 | 56.8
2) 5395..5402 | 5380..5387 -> -8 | 47.1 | 54.0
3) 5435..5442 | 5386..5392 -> -29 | 54.0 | 54.1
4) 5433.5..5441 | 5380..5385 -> -14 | 50.6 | 52.4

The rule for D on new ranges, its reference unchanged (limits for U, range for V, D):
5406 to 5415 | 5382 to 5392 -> 1.63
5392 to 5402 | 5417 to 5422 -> 0.91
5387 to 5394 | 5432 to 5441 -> 1.27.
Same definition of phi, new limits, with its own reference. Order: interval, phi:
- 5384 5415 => 5405.40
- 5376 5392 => 5383.04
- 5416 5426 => 5424.10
